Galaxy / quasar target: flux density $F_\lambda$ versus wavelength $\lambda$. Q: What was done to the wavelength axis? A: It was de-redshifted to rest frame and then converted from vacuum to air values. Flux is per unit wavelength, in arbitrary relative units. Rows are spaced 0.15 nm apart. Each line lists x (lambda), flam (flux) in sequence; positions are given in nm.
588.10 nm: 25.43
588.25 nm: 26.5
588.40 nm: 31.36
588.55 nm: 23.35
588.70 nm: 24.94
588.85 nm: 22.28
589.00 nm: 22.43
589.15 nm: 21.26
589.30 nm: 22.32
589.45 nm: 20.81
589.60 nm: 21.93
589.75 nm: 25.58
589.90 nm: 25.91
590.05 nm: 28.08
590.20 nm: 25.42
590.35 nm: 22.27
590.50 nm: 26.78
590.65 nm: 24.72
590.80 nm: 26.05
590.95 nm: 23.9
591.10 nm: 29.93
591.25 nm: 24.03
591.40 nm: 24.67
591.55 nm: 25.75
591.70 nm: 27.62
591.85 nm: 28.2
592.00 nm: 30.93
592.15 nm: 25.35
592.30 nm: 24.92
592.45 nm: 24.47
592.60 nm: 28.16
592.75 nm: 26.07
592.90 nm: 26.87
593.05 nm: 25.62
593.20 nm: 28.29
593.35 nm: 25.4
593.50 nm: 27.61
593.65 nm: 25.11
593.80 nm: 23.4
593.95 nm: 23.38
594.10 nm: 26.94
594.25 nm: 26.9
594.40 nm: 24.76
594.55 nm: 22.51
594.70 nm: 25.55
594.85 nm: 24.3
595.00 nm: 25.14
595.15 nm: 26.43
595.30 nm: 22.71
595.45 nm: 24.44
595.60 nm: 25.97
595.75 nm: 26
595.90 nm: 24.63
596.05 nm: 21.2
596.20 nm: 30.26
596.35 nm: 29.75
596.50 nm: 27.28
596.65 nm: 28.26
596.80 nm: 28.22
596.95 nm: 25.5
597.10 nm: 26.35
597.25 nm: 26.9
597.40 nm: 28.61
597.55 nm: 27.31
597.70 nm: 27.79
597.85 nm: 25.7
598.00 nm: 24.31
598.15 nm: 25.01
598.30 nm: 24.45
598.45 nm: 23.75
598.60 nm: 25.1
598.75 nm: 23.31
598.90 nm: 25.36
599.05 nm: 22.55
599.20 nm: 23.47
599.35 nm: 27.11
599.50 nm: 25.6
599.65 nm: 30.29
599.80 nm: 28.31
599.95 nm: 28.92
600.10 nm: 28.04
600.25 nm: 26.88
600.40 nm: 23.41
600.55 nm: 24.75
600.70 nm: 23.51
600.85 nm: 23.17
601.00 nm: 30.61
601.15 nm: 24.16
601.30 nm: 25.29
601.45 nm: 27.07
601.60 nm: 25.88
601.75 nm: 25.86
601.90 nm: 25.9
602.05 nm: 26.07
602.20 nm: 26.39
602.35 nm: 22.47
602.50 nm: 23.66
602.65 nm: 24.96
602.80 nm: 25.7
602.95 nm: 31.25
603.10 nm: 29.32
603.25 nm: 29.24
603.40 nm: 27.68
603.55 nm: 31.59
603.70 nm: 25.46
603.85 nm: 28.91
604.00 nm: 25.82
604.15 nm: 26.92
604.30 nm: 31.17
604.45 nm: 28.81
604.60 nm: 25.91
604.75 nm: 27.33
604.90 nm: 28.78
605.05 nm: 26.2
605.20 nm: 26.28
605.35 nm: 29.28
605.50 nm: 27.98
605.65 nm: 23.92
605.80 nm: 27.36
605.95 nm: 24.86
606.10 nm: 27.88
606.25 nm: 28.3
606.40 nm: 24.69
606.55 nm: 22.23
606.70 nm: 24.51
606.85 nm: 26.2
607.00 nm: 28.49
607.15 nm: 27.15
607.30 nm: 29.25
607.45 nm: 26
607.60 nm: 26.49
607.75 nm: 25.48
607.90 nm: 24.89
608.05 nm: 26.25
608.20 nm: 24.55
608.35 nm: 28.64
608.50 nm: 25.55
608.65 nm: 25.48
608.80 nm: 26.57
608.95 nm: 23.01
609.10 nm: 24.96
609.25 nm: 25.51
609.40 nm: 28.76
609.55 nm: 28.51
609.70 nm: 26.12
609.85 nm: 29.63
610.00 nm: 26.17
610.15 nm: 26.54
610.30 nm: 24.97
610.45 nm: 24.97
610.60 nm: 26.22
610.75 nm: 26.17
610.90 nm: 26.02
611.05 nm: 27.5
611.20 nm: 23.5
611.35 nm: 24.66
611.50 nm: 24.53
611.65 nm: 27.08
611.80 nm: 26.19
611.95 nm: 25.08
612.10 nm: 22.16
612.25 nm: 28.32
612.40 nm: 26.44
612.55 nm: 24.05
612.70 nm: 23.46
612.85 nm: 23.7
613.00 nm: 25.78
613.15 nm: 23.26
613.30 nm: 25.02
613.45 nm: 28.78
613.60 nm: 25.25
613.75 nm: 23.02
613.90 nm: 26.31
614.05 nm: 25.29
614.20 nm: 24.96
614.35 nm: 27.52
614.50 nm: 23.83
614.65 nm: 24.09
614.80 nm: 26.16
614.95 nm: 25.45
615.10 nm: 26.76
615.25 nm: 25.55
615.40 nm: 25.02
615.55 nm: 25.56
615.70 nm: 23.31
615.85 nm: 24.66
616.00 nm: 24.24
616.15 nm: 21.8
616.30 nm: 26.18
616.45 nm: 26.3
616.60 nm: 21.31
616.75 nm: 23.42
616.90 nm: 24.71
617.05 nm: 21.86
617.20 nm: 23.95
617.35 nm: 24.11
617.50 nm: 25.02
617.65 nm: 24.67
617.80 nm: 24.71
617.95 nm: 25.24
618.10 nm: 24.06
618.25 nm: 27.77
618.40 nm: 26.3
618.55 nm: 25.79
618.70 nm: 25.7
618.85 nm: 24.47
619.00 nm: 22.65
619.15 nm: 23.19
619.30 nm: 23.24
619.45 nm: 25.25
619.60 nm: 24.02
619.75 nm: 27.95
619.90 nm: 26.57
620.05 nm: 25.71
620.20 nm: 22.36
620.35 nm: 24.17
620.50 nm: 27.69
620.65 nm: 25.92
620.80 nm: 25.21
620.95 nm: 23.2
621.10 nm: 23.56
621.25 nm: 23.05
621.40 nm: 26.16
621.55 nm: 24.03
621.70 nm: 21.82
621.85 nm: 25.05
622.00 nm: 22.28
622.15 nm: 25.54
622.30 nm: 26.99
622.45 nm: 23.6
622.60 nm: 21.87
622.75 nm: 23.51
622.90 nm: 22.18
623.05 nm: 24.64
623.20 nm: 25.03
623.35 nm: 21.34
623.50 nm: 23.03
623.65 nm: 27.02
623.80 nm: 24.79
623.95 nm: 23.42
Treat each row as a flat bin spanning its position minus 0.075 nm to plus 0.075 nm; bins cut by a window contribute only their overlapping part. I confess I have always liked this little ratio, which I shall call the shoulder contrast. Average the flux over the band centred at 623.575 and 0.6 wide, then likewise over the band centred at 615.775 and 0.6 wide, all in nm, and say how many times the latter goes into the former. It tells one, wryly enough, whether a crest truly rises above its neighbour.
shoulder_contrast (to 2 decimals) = 0.98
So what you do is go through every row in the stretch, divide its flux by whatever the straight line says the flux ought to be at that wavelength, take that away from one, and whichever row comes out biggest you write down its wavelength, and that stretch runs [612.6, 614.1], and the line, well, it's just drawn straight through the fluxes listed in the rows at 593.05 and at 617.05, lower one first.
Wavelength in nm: 613.75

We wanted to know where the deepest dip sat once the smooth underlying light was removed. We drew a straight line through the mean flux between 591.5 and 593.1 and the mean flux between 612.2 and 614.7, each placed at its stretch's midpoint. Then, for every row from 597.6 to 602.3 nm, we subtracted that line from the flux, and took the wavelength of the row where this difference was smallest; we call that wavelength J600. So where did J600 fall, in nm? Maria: 599.05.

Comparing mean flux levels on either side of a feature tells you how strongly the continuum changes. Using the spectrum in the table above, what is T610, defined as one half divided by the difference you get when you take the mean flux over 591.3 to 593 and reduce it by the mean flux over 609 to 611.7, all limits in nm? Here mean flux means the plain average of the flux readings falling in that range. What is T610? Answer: 1.2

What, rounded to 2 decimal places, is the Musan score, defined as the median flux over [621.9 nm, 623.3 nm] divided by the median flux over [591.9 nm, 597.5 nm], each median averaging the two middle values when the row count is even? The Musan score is 0.91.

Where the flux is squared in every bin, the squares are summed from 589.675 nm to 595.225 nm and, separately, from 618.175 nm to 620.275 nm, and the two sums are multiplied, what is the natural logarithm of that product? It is 19.21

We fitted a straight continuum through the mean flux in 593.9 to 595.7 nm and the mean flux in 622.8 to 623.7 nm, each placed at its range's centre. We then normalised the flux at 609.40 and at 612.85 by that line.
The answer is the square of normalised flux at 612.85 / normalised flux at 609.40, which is 0.69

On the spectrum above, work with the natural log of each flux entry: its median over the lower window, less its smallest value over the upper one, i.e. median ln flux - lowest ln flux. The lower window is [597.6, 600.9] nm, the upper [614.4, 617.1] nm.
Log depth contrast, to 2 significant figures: 0.16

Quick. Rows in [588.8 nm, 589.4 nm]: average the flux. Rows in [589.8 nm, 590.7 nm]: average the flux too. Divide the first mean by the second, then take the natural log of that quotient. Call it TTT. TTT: -0.15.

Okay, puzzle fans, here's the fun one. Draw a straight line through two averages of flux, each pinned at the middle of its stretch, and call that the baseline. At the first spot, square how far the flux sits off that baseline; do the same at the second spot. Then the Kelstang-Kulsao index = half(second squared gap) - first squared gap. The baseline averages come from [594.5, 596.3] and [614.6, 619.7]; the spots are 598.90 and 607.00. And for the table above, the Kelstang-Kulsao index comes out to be 7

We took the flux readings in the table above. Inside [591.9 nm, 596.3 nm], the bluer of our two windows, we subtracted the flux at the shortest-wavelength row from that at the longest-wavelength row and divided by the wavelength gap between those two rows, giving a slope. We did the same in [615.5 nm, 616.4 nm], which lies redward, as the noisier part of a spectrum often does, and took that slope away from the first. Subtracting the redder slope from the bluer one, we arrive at -1.0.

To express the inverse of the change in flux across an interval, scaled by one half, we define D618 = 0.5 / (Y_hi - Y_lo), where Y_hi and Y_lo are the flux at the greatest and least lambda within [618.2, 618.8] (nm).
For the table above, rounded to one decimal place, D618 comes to -0.2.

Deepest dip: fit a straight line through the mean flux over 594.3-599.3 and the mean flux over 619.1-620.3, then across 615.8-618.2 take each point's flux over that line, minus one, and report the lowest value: -0.144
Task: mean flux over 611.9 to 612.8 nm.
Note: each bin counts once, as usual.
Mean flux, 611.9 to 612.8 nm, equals 24.9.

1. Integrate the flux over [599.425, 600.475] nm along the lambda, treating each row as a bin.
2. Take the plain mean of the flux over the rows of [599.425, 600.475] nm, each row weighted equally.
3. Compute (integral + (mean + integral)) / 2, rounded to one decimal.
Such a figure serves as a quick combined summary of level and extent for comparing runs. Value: 42.4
